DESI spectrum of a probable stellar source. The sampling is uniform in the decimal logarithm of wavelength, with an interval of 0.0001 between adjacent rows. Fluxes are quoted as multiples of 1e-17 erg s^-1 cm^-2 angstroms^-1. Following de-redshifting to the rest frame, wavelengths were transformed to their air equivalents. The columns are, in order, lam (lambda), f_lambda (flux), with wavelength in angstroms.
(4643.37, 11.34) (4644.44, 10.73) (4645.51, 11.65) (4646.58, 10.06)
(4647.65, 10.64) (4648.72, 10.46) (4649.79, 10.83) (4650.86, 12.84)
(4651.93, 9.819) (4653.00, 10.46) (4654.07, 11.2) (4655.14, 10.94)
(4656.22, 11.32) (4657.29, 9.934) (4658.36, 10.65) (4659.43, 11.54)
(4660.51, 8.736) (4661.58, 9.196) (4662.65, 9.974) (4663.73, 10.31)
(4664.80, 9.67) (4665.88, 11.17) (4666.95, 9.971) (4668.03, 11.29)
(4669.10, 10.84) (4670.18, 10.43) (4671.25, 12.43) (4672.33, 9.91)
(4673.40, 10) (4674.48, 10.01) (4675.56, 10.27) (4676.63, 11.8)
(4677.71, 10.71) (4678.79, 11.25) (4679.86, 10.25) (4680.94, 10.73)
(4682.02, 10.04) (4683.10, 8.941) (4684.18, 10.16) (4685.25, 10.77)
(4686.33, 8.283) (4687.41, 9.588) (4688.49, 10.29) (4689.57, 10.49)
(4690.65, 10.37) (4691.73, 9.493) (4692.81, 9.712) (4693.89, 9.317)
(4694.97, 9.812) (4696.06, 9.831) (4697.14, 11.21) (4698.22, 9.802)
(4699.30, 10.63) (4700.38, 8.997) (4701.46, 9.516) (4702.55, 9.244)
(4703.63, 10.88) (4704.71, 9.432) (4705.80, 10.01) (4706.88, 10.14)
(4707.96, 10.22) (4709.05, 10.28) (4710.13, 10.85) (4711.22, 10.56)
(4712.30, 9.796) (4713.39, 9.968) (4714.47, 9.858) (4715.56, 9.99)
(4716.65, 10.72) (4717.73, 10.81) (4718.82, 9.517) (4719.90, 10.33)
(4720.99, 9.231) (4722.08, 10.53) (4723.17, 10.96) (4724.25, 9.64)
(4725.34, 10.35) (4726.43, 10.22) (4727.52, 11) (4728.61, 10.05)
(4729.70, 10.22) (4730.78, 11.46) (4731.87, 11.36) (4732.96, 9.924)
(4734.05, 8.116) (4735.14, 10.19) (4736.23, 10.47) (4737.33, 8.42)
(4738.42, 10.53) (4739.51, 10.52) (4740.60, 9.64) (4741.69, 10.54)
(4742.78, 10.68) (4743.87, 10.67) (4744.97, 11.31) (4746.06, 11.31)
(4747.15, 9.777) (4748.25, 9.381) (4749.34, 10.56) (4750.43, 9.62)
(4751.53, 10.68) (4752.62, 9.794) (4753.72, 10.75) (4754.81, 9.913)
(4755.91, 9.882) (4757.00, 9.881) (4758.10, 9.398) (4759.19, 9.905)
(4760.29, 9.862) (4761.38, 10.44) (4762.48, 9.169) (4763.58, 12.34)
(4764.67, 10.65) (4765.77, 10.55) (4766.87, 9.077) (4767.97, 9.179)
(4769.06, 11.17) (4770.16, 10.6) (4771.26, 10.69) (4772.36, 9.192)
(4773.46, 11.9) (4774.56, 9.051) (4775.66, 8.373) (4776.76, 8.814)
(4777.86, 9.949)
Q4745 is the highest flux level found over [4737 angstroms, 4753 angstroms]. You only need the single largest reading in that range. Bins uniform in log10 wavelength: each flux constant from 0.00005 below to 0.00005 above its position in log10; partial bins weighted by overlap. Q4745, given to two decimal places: 11.31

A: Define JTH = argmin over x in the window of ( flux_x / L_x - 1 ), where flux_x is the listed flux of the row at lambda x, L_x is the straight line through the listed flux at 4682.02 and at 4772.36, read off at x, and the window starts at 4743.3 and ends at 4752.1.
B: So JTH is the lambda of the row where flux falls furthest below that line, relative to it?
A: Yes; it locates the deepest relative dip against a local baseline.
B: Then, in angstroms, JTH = 4748.25 angstroms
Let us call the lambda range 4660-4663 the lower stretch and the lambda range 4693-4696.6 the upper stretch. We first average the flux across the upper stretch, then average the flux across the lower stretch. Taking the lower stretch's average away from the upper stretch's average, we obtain 0.4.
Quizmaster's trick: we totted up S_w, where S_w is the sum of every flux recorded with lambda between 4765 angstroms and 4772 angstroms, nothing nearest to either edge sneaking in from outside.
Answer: 61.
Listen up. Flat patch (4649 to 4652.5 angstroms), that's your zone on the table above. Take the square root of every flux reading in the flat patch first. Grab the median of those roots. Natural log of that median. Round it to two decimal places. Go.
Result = 1.19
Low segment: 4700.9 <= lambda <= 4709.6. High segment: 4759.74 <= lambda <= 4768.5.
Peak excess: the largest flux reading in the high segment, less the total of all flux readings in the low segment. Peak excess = -67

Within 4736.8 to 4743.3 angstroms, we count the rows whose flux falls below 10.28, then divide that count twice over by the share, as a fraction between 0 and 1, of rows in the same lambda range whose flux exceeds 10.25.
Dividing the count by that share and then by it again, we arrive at 4.5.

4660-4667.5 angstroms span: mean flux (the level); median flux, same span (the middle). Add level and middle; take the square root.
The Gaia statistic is 4.45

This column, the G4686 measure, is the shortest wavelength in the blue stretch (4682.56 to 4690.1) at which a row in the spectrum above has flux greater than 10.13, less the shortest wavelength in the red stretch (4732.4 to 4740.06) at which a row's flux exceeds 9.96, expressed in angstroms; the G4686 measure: -51.0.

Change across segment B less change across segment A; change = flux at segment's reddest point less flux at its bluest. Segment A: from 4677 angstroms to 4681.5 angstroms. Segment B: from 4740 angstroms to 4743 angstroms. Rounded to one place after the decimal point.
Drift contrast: 1.0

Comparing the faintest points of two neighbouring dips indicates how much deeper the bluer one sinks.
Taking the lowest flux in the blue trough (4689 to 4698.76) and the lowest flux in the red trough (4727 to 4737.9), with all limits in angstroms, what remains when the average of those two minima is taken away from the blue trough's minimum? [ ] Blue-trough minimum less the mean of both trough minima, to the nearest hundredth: 0.60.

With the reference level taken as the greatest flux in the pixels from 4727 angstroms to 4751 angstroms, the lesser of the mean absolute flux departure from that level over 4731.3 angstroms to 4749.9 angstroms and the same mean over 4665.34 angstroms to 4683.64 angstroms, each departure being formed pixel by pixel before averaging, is 1.02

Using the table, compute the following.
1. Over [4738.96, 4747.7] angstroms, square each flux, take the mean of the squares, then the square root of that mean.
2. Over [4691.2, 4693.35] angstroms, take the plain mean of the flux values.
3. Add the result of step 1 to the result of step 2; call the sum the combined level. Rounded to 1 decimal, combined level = 20.2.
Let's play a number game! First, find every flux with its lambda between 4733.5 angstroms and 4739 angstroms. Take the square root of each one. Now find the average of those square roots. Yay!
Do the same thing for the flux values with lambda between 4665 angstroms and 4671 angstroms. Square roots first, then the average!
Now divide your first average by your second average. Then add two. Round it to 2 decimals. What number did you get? 2.94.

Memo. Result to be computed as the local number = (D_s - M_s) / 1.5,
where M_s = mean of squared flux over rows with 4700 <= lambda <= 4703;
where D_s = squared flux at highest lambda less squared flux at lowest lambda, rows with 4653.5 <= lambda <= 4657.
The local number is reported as -55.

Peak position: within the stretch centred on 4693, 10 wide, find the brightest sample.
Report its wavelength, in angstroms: 4697.14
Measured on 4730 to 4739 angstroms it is 4730.78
